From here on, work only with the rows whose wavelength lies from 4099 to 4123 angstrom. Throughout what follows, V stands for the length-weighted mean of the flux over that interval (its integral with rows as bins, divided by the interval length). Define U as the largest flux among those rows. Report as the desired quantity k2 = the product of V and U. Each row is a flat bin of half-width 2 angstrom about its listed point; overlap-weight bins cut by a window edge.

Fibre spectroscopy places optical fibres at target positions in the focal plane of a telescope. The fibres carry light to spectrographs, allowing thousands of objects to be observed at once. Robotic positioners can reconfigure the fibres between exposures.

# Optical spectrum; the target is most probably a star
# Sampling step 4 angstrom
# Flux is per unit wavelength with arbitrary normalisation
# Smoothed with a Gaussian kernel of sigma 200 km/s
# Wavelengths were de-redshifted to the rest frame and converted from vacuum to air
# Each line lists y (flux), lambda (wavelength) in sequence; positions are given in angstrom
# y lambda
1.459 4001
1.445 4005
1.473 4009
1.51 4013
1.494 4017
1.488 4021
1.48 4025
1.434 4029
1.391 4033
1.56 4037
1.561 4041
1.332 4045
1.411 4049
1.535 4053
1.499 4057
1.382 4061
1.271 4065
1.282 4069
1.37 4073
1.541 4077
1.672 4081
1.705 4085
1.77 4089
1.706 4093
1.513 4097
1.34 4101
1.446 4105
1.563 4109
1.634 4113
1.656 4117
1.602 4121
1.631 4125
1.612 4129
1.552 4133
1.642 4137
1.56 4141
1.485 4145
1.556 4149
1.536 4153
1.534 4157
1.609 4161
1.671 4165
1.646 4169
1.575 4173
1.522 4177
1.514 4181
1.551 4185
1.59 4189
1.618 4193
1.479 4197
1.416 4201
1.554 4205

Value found 2.55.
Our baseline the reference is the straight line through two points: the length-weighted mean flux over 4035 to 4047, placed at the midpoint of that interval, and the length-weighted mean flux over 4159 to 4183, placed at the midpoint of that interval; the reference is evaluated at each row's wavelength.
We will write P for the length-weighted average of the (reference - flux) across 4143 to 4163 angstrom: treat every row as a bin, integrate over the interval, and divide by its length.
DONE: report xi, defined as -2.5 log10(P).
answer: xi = 3.8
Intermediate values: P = 0.031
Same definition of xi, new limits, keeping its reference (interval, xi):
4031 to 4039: 6.0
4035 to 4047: 39.6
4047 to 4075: 2.4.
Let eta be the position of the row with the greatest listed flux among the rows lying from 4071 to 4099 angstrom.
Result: 4089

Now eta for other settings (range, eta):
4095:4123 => 4117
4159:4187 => 4165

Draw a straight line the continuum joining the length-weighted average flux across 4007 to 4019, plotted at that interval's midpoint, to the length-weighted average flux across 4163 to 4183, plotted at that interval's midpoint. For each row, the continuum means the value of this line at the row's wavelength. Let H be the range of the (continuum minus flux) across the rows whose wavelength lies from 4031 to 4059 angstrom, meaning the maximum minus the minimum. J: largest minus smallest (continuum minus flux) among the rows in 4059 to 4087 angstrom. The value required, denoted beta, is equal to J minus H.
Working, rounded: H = 0.23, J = 0.42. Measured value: 0.2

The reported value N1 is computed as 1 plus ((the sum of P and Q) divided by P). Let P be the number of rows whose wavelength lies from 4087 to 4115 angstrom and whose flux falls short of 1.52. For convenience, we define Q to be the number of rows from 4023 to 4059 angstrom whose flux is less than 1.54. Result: 4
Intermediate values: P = 3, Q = 7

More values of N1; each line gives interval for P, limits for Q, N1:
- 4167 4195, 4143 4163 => 5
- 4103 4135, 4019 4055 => 9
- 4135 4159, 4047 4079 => 9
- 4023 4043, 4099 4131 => 3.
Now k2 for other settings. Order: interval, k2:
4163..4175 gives 2.72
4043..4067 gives 2.16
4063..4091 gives 2.68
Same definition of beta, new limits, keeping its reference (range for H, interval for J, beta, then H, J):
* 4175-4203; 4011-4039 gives 0.0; 0.21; 0.17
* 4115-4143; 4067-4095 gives 0.4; 0.11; 0.48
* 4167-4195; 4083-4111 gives 0.3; 0.14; 0.44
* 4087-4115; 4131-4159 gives -0.3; 0.44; 0.16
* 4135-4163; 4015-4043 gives 0.0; 0.16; 0.17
